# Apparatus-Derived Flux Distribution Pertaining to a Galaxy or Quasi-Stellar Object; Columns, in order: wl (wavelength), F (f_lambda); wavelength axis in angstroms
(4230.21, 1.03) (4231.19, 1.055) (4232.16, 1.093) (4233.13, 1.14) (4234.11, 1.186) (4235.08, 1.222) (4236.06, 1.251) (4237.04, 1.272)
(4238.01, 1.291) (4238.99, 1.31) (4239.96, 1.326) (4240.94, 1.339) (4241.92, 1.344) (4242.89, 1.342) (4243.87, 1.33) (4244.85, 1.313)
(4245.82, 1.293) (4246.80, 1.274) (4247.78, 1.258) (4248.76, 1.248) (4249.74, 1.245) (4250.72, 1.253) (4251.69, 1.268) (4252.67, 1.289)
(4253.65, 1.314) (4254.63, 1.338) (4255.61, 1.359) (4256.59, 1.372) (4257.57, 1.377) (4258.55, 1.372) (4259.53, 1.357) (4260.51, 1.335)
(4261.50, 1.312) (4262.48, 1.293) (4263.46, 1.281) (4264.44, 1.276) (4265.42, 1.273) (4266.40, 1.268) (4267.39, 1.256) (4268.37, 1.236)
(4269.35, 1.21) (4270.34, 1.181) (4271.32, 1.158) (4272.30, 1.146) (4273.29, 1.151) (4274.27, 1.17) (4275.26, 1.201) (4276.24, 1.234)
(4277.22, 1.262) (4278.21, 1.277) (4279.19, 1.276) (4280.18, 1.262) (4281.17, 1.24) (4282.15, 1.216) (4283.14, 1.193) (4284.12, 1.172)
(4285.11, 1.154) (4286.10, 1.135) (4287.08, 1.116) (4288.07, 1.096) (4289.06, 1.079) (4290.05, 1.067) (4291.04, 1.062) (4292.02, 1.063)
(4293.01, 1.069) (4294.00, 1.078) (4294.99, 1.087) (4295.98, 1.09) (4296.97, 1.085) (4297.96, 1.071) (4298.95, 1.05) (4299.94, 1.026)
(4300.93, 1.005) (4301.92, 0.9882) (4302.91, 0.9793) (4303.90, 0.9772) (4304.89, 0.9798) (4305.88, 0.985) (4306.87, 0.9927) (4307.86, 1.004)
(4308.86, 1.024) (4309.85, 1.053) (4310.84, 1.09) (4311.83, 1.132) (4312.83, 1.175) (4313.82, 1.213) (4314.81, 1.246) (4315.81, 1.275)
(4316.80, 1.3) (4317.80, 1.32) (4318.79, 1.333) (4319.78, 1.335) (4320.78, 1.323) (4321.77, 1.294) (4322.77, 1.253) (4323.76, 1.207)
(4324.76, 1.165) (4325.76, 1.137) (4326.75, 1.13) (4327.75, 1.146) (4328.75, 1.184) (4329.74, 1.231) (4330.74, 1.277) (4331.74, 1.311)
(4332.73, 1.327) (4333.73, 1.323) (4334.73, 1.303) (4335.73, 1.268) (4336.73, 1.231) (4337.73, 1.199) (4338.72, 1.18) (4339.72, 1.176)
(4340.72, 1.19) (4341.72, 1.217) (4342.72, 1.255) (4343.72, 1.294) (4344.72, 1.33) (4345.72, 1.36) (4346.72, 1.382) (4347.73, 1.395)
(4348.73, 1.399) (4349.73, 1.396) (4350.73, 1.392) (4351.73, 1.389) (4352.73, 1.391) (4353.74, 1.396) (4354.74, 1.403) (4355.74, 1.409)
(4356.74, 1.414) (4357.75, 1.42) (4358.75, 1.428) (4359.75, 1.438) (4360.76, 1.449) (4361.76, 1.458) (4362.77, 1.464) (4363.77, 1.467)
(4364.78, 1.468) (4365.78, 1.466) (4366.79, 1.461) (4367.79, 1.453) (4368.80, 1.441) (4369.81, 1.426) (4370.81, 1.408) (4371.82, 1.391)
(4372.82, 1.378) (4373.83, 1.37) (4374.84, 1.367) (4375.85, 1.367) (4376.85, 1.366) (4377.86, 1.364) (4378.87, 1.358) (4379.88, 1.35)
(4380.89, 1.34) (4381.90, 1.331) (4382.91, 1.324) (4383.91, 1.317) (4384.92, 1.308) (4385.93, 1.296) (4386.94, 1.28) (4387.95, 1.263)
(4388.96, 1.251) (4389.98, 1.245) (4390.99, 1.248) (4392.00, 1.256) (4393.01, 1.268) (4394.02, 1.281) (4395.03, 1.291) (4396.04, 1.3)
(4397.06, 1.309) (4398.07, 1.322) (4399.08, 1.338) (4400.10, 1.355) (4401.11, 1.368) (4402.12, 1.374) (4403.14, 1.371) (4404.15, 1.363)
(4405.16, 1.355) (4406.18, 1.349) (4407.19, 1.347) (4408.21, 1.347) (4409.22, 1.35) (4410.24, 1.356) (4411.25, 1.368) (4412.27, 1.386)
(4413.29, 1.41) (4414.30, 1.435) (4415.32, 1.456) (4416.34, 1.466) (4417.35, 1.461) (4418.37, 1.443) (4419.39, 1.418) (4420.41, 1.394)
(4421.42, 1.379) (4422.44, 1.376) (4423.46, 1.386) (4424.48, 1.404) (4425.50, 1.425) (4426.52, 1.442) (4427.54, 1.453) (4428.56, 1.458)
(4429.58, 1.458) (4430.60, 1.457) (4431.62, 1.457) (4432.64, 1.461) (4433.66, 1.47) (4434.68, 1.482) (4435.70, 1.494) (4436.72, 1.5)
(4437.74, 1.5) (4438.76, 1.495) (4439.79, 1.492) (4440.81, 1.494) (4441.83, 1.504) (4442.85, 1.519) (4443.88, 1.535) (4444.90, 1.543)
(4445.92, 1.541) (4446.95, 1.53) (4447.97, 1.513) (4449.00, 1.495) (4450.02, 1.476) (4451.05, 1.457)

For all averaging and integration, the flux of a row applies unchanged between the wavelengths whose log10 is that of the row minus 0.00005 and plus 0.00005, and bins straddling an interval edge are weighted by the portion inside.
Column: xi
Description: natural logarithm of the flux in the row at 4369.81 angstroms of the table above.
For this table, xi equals 0.35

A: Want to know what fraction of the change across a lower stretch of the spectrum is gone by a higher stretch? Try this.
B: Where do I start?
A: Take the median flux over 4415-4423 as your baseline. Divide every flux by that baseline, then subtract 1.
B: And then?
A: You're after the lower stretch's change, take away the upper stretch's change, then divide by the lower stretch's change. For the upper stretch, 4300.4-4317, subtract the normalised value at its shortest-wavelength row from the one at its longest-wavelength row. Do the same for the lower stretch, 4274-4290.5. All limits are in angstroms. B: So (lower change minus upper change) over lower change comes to 3.9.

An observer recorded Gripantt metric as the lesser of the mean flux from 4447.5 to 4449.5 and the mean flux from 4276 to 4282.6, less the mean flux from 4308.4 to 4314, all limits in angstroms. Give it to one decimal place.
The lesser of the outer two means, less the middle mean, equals 0.1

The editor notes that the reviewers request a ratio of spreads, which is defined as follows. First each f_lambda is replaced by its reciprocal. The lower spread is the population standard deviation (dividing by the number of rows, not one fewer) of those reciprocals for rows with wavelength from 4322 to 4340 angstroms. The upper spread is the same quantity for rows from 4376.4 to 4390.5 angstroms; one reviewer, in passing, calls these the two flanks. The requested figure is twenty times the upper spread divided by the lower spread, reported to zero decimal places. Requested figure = 11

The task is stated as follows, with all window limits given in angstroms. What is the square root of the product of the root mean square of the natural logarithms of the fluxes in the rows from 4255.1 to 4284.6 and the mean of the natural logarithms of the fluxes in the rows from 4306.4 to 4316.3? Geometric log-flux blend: 0.16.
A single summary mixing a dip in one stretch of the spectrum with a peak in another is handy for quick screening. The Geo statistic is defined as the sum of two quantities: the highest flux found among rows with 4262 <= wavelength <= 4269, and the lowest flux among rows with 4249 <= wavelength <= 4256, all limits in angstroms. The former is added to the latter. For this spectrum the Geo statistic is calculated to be 2.54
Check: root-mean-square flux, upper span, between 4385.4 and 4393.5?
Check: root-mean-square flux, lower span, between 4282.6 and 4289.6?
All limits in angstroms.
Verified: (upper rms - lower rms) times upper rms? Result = 0.16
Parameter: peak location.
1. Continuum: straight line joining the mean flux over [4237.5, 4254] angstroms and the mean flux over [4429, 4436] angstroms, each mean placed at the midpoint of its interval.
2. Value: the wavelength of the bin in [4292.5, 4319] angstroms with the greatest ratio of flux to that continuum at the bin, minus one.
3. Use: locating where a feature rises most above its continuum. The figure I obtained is 4318.79 angstroms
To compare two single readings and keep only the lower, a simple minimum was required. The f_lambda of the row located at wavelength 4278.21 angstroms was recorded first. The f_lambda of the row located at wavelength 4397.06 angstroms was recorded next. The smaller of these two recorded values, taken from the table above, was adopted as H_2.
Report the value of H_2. 1.277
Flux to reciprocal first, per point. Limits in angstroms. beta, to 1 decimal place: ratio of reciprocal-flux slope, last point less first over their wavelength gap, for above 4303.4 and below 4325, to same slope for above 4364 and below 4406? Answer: -5.6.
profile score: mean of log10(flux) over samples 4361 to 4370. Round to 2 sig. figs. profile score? 0.16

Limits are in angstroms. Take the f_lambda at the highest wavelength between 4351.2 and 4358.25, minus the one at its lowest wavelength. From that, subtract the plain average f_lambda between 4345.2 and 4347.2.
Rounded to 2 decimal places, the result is -1.34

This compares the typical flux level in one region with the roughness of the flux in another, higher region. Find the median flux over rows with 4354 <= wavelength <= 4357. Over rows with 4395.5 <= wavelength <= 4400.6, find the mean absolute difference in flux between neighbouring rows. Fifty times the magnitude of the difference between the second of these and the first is 70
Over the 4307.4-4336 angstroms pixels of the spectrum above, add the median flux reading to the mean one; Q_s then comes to 2.47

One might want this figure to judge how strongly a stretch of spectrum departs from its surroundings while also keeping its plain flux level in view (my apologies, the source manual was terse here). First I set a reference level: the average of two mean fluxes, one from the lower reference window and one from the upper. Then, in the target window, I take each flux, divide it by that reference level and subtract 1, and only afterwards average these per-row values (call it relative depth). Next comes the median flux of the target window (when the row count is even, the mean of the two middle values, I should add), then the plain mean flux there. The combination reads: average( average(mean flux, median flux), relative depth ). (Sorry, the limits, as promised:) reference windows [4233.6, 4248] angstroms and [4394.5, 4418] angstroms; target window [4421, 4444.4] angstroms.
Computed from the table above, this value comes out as 0.78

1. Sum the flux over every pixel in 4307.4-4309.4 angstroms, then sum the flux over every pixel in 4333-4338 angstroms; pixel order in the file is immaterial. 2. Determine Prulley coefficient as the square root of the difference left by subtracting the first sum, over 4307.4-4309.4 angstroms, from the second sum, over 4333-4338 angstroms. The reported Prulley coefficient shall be 2.07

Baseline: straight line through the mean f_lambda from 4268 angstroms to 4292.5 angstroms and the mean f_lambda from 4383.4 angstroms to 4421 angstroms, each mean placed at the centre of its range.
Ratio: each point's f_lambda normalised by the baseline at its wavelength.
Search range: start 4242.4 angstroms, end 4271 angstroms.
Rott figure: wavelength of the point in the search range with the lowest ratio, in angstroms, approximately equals 4270.34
